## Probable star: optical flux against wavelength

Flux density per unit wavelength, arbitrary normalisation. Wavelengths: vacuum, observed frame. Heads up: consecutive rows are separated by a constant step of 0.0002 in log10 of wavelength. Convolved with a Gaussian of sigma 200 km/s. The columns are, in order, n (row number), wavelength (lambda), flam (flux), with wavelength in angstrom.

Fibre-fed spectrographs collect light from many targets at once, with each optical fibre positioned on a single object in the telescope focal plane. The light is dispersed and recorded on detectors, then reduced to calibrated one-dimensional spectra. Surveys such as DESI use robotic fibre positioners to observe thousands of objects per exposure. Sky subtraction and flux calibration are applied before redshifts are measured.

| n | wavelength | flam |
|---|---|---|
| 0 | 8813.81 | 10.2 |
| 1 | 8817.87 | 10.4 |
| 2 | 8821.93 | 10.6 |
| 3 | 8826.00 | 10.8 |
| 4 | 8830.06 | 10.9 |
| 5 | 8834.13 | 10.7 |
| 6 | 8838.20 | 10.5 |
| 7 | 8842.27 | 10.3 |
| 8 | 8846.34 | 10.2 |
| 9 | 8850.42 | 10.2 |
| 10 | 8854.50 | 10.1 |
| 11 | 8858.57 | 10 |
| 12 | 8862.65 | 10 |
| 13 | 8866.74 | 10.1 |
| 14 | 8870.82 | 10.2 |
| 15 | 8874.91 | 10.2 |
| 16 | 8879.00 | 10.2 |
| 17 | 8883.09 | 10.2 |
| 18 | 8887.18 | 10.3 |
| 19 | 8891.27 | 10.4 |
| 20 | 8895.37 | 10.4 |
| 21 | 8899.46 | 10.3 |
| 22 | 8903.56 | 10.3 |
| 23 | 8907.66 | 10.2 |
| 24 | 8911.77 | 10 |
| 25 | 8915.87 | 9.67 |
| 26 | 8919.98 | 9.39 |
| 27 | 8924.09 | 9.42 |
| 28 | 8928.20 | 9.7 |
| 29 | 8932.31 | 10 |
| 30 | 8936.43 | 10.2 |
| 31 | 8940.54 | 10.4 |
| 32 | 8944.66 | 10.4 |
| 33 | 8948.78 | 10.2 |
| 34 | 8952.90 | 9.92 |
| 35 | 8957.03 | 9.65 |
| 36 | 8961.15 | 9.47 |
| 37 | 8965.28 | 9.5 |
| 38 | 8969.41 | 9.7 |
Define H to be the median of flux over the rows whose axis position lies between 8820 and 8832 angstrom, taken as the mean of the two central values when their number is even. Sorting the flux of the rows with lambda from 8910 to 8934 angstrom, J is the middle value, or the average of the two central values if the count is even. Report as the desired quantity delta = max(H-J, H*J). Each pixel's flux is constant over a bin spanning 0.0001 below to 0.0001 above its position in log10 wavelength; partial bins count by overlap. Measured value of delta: 105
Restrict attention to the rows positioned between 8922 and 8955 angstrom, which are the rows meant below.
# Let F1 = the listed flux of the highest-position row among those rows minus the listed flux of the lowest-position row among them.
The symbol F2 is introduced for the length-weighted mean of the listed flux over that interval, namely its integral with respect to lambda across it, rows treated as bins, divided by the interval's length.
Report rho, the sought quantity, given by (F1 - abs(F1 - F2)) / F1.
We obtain -18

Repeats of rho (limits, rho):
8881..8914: 53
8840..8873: 103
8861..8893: -23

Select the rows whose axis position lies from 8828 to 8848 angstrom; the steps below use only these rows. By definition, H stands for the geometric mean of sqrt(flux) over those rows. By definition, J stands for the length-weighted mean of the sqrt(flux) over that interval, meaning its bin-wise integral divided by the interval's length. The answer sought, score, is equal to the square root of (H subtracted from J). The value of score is 0.047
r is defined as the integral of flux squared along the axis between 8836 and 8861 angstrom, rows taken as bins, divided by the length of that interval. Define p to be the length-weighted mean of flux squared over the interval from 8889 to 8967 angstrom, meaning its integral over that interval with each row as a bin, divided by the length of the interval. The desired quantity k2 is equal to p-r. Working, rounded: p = 100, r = 104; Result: -4.7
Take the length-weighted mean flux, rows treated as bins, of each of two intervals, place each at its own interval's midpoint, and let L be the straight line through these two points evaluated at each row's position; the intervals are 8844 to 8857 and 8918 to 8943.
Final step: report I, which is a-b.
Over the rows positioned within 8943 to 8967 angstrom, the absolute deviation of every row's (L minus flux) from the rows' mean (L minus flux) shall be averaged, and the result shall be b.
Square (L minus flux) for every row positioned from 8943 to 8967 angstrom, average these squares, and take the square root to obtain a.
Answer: 0.043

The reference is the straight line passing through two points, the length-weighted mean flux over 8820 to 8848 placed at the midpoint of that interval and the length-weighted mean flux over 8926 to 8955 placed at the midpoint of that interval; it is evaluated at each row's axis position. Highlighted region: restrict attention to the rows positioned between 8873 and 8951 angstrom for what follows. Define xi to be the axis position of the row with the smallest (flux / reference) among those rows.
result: 8919.98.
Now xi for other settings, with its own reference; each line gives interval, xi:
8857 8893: 8858.57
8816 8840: 8817.87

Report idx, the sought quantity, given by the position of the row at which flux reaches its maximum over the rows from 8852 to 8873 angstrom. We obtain 8870.82 angstrom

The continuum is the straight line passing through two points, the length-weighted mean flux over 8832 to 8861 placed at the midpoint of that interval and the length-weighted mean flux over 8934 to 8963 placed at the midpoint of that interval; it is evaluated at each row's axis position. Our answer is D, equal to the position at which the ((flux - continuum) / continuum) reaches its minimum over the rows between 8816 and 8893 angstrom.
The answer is 8858.57 angstrom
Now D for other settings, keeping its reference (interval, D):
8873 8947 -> 8919.98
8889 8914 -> 8911.77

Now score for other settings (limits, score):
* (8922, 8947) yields 0.030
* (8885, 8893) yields 0.038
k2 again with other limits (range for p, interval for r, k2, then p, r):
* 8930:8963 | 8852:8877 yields -1.3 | 101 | 102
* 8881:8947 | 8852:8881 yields -0.6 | 102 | 102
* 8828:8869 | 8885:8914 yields 0.7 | 106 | 105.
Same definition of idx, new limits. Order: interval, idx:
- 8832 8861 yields 8834.13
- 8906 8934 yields 8907.66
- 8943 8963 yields 8944.66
